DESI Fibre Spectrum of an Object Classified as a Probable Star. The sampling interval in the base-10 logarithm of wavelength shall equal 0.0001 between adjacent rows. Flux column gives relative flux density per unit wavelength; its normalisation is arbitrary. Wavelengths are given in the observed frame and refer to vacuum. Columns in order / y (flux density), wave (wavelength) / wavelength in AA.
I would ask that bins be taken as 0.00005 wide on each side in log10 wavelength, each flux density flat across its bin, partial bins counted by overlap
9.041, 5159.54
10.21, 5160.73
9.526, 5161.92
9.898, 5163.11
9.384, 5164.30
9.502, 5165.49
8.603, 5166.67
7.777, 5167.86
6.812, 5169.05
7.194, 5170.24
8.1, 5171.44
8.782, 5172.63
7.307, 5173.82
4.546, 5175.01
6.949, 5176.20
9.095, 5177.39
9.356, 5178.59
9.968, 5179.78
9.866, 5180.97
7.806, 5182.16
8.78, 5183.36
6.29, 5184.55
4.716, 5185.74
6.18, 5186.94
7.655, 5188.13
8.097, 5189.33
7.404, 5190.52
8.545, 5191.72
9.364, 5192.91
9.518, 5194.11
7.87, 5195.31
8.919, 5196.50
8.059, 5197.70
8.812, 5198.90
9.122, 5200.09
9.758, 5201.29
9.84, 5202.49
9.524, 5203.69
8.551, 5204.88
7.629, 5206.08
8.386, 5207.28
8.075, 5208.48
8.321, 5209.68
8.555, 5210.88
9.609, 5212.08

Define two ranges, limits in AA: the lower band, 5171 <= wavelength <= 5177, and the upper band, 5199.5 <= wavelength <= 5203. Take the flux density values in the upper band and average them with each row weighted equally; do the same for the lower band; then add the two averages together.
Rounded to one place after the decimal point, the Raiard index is 16.7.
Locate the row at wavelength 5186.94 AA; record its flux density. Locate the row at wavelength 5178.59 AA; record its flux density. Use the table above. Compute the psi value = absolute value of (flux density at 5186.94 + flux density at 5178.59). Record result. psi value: 15.5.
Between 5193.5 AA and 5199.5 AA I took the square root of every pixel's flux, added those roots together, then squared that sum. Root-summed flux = 216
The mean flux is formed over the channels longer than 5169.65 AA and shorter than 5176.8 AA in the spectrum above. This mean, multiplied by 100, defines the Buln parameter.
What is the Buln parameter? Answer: 715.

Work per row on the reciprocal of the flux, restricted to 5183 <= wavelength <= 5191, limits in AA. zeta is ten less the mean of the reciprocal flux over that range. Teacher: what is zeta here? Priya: 9.85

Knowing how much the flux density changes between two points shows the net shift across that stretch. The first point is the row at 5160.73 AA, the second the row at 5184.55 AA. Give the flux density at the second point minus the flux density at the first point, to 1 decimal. -3.9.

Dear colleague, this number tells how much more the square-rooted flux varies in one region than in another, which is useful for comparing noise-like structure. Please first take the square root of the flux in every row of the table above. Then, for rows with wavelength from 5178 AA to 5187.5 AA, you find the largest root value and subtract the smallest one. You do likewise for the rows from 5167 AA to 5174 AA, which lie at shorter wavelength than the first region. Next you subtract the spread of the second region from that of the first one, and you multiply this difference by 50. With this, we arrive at 32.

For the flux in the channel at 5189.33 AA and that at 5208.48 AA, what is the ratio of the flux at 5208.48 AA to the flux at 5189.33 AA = 1.0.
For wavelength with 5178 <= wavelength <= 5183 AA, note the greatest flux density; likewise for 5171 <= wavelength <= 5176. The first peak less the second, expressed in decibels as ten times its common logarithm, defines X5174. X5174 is 1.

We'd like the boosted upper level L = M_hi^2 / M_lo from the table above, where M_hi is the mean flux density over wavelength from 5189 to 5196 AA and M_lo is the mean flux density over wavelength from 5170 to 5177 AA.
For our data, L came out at 10.0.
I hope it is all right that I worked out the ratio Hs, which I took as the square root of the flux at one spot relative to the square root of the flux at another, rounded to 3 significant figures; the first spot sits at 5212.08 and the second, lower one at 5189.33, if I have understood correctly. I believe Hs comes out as 1.09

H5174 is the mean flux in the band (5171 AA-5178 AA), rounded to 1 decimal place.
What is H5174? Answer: 7.5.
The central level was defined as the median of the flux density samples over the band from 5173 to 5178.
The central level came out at 7.1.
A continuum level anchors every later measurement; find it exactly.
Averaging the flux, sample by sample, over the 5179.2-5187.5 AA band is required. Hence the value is 7.7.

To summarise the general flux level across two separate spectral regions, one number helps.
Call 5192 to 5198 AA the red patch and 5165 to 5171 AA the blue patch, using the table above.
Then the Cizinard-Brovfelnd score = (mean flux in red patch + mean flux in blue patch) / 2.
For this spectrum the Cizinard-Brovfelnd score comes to 8.36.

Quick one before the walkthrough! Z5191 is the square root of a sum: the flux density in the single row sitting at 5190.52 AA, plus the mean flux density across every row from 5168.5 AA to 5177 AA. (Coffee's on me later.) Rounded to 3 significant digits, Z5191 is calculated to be 3.81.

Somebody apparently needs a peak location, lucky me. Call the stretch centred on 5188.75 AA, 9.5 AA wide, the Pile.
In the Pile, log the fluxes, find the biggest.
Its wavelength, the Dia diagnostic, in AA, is 5192.91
